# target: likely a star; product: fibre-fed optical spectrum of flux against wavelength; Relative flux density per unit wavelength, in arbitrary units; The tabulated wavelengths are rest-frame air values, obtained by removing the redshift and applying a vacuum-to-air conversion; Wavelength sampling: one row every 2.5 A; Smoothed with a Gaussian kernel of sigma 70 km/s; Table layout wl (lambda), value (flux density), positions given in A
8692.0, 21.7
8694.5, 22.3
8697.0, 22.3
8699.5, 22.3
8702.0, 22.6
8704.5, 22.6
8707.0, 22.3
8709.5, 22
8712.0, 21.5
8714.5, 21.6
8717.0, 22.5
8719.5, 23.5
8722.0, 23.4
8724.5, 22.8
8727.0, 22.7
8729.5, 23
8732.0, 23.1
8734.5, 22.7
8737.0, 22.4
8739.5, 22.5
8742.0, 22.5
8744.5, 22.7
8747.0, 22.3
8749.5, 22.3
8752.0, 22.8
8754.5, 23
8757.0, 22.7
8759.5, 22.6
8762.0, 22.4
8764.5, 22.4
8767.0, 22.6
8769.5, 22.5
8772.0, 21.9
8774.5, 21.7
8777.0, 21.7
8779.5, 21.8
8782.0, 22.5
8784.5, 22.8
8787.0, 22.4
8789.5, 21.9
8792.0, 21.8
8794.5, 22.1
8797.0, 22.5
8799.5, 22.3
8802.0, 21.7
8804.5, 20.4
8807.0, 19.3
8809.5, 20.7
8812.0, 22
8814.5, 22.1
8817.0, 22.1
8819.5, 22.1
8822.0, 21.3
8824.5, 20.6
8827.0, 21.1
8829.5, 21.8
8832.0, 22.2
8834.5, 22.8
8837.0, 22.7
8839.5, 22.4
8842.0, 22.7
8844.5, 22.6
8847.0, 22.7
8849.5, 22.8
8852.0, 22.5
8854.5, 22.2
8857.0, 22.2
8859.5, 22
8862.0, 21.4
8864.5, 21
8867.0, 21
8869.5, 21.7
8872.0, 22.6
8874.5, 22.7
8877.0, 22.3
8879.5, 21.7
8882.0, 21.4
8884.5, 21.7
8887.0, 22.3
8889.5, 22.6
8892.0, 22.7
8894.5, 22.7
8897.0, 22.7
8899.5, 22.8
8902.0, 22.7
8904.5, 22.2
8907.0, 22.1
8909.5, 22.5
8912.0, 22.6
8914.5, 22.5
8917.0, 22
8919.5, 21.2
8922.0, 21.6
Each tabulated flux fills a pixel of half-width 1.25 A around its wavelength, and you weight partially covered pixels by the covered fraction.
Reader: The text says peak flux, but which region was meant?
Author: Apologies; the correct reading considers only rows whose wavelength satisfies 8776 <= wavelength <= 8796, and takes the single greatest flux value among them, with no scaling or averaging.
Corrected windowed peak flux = 22.8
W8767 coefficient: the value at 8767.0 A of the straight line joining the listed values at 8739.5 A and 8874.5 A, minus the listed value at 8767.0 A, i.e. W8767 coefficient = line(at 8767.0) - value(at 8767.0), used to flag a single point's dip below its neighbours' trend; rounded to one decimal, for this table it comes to -0.1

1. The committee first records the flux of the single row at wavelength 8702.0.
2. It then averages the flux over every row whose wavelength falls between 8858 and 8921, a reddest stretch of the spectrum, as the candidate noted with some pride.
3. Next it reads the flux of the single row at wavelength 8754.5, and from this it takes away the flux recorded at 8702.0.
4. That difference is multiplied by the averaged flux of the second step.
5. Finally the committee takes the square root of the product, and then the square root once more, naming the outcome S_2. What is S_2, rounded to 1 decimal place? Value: 1.7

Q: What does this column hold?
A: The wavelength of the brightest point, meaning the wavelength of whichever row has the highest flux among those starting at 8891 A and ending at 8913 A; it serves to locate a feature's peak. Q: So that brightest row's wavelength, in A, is 8899.5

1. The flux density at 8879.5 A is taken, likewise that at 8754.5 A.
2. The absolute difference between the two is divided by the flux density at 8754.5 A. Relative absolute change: 0.057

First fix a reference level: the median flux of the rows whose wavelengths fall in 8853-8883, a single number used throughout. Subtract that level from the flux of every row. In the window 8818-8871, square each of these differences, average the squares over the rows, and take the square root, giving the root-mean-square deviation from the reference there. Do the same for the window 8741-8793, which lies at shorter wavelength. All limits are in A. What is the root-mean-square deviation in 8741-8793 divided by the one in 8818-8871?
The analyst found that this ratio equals 0.92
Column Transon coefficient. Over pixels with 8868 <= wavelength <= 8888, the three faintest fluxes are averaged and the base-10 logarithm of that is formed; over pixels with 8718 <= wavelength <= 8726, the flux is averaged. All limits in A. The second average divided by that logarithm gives 17.4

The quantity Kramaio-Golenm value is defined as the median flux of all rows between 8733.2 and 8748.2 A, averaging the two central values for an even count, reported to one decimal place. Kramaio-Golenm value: 22.5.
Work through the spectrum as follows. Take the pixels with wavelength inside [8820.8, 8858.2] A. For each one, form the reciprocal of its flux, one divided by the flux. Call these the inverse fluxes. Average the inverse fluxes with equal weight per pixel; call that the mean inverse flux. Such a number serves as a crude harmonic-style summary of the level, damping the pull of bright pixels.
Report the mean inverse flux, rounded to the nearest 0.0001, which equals 0.0451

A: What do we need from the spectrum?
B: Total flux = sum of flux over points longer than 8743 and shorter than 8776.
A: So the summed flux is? 292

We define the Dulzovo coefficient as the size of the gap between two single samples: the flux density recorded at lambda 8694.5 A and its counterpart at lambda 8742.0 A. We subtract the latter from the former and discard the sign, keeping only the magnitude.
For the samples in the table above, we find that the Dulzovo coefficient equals 0.20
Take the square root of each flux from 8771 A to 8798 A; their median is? 4.68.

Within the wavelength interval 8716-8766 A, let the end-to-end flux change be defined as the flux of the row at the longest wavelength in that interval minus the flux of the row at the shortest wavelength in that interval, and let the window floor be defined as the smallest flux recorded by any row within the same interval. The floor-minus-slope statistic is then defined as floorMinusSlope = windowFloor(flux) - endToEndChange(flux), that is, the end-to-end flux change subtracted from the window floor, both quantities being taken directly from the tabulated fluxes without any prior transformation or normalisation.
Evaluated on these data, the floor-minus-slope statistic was 22.4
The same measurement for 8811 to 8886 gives 20.9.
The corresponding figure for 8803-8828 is 18.6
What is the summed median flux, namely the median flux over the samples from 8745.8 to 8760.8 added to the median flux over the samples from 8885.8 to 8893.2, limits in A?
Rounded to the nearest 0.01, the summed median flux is 45.25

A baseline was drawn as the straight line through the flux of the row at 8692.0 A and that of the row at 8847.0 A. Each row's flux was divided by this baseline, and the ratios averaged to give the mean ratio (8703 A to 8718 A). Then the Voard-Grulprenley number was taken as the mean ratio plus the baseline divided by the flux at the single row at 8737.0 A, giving 1.99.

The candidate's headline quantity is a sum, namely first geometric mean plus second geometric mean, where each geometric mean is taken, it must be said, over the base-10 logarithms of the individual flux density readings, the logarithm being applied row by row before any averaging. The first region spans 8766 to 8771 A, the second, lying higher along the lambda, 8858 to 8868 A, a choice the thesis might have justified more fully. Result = 2.68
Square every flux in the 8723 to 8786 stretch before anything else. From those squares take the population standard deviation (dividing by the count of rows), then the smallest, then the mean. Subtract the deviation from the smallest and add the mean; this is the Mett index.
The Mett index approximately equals 960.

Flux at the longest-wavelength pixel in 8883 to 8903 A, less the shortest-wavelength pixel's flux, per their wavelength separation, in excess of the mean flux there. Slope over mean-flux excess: -22.5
